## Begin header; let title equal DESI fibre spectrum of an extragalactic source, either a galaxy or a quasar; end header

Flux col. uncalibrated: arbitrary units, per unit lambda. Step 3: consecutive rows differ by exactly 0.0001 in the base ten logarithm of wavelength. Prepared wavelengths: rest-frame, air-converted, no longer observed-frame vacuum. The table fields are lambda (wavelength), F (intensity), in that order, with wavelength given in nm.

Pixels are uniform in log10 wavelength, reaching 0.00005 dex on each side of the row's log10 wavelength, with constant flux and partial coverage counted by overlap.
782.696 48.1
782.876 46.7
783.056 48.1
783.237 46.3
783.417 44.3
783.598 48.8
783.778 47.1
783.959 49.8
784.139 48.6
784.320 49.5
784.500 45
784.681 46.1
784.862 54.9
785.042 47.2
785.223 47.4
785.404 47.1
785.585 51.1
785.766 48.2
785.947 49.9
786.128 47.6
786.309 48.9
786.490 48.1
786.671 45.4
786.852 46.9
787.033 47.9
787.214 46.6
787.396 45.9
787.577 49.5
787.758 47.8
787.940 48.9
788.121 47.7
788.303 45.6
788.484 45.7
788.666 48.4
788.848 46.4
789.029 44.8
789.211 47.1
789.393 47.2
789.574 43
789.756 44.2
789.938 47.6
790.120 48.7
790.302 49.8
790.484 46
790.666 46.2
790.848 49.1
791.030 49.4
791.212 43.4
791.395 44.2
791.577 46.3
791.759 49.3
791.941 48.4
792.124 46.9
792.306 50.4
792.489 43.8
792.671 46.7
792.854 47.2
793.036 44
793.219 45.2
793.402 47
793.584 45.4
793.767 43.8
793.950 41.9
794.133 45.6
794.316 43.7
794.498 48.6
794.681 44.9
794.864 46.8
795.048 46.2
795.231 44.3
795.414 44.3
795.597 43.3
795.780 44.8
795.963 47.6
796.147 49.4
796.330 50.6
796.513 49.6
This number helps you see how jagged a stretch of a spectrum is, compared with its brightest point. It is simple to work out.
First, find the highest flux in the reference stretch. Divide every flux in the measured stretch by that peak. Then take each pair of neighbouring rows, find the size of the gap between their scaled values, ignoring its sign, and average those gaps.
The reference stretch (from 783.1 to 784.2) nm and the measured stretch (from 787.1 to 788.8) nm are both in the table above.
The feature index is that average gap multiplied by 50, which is 1.7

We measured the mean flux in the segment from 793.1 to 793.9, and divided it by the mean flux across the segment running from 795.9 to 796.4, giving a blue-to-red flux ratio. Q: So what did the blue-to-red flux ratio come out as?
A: 0.92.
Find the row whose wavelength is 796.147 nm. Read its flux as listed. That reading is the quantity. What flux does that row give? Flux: 49.4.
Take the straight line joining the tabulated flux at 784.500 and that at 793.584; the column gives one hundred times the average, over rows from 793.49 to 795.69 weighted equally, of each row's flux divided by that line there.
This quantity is 99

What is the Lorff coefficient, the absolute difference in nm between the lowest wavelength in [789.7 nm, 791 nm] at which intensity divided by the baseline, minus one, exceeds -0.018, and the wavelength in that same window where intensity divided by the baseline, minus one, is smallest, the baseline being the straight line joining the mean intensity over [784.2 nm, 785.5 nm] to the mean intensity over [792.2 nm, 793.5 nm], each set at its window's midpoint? 0.18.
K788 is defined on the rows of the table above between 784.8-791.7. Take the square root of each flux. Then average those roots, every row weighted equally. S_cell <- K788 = 6.88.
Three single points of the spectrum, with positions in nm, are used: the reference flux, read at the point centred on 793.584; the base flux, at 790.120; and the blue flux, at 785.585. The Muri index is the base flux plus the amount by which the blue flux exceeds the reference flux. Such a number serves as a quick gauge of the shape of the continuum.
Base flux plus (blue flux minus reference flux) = 54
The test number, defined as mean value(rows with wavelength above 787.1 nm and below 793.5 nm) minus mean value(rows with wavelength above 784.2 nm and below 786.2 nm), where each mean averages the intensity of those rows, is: -1.7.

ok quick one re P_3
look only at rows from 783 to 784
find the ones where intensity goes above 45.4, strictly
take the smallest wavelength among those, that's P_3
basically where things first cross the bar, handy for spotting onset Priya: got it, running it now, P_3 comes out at 783.056 nm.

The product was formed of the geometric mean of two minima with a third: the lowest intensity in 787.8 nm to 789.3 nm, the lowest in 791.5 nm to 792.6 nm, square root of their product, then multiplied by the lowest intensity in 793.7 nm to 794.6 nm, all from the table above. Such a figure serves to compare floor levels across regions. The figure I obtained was 1856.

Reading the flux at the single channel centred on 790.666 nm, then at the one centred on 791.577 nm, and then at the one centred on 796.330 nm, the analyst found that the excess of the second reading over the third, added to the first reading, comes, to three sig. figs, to 41.9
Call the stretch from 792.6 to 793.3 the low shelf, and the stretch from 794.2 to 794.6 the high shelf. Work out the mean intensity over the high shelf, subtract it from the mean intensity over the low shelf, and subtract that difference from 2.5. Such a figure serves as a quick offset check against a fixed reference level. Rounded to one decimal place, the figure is 2.9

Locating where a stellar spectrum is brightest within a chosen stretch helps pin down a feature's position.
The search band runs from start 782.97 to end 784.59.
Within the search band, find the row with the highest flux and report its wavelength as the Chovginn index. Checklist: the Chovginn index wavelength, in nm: 783.959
